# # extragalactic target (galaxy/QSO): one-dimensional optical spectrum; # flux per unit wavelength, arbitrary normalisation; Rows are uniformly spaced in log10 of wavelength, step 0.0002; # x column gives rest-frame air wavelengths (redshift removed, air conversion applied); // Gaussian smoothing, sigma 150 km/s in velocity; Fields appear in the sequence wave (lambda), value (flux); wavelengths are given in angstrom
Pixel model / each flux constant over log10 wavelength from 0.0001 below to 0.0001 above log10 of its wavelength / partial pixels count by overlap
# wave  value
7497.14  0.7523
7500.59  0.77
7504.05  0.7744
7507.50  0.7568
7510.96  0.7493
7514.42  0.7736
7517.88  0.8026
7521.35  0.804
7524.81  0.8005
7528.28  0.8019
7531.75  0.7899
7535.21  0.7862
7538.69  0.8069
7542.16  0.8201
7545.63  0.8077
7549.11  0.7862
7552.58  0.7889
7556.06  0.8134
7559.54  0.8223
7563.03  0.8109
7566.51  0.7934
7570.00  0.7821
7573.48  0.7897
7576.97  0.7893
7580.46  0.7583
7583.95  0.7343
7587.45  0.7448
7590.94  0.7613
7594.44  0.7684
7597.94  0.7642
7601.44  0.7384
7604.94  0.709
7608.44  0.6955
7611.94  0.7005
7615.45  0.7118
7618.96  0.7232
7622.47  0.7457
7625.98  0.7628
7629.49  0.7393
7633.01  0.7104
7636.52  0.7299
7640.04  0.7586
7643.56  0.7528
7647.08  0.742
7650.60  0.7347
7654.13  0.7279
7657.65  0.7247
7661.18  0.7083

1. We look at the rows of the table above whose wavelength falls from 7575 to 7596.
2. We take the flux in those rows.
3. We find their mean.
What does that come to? 0.759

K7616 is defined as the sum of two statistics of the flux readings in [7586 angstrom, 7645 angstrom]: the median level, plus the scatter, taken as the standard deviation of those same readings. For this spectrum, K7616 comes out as 0.763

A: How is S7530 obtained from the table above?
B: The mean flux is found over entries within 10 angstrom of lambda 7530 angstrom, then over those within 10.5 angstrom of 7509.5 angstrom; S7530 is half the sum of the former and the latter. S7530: 0.785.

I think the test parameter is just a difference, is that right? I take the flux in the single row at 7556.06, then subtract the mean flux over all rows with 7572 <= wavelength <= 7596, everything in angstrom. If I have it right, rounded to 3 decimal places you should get 0.050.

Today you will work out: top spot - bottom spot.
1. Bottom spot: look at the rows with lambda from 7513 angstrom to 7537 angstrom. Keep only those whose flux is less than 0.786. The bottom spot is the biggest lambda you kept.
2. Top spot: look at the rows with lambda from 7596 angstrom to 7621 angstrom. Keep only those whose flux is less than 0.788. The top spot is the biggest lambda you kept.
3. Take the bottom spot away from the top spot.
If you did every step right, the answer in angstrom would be 104.5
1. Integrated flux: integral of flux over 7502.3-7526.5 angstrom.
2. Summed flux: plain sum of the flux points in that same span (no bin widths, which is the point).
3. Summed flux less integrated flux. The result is -13.4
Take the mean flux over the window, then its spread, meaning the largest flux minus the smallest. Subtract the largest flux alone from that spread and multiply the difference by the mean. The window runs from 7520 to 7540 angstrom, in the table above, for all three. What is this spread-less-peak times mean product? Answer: -0.63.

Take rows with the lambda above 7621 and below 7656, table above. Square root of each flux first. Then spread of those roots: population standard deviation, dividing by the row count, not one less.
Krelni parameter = 0.0087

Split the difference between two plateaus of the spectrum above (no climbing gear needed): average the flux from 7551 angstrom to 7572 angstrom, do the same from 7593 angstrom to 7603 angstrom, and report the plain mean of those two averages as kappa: 0.779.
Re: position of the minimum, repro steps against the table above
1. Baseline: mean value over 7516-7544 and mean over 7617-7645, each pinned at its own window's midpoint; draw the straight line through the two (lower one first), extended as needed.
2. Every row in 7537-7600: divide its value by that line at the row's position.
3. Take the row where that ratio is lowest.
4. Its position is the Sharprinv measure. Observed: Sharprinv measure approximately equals 7583.95 angstrom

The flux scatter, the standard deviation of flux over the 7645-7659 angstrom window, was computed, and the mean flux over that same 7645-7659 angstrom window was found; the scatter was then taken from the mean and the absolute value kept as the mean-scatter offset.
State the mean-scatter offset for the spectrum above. 0.73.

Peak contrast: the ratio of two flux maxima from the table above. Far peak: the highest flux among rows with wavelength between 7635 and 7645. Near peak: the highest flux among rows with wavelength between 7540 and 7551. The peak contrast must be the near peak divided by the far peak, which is 1.08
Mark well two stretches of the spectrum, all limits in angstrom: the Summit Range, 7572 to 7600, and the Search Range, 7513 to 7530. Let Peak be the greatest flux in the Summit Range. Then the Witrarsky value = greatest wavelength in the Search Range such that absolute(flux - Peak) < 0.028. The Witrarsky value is 7528.28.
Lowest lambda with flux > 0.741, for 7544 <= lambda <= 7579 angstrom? 7545.63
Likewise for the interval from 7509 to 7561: 7510.96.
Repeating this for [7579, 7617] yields 7580.46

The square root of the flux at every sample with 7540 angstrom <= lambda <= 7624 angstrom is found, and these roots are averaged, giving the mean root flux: 0.874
